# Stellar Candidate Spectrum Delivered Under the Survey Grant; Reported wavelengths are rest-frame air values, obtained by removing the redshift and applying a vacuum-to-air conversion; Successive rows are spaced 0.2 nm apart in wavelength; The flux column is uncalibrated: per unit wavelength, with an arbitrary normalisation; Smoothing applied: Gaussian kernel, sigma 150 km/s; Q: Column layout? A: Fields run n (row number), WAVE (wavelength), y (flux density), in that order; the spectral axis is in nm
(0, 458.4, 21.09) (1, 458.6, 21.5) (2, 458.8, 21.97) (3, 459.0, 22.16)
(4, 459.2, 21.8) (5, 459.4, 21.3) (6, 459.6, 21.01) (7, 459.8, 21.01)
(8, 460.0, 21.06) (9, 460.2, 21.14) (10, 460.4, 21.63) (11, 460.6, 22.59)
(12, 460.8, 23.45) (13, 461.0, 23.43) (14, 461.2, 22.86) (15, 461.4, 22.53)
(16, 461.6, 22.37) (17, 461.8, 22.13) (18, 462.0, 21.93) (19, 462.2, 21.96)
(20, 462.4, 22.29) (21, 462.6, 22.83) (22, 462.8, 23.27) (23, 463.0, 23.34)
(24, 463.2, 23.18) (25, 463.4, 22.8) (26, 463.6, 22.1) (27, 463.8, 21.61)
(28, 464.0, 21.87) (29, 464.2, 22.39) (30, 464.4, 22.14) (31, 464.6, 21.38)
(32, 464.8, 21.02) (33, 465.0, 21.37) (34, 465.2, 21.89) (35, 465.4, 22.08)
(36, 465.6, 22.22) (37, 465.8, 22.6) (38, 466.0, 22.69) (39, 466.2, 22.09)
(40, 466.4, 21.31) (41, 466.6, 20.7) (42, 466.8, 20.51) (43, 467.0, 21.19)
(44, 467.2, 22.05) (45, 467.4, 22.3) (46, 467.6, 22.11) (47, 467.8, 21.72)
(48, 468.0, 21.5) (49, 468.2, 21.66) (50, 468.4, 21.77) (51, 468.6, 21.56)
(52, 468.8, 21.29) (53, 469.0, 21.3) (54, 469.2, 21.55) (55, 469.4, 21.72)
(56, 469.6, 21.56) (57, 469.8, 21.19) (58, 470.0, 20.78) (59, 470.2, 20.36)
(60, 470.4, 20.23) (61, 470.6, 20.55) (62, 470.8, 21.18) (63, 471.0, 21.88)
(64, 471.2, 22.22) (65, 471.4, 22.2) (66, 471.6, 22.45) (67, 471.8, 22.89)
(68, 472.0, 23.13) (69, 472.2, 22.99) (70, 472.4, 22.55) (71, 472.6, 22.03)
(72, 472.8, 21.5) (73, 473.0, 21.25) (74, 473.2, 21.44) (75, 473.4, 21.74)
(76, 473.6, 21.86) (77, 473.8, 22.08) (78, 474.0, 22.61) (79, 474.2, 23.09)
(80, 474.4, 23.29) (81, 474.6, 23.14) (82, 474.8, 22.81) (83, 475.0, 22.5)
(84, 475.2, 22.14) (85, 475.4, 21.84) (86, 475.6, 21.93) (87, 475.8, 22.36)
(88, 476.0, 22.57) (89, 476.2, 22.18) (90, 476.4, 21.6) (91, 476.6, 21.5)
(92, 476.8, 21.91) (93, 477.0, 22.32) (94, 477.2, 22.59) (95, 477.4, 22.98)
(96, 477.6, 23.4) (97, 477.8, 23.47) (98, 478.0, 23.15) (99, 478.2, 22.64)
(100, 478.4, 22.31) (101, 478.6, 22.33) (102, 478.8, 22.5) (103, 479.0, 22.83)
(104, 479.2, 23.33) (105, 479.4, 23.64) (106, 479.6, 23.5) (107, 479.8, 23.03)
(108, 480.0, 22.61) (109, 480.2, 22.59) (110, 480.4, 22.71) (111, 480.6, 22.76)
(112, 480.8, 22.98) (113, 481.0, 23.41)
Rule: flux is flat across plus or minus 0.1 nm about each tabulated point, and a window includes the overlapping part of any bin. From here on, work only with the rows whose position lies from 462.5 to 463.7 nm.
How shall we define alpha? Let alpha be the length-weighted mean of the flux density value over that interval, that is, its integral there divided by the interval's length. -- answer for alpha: 22.9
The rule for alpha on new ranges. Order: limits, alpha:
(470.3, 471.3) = 21.2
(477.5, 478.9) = 22.8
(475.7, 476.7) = 22.0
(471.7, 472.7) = 22.7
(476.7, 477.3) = 22.3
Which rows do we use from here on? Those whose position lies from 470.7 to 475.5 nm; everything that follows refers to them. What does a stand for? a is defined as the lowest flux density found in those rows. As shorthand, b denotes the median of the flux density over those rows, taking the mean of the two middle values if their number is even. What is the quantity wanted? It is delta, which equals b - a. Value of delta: 1.03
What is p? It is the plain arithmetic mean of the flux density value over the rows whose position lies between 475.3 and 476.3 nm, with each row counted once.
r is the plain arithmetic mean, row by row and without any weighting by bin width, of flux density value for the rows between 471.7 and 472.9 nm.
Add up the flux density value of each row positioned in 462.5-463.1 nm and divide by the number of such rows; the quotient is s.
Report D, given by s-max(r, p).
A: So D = 0.63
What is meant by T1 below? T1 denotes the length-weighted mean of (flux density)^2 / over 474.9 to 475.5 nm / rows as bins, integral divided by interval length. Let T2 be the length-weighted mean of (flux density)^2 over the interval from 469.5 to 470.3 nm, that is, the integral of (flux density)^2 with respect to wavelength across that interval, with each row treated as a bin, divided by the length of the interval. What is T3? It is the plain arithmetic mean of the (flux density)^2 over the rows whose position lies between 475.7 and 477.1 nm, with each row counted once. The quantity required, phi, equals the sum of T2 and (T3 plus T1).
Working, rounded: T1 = 491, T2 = 440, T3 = 487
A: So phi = 1418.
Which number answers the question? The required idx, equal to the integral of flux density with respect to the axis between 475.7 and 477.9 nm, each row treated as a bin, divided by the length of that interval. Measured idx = 22.4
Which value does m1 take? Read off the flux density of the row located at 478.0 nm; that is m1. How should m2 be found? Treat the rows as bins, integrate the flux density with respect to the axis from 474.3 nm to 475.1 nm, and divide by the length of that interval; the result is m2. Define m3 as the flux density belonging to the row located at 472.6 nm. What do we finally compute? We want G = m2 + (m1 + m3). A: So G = 68.1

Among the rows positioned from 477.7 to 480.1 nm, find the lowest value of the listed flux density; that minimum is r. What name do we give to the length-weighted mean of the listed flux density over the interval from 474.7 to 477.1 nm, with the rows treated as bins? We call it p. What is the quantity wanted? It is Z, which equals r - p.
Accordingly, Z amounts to 0.2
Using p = 22.1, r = 22.31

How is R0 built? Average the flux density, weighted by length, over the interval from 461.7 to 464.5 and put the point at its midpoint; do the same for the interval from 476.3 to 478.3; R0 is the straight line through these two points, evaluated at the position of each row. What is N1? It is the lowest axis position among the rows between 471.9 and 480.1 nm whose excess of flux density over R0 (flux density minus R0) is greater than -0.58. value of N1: 472.0 nm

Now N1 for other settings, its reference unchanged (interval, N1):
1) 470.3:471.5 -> 471.2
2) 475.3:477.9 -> 475.8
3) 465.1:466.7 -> 465.2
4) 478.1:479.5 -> 478.2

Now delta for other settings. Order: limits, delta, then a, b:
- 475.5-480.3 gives 1.09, 21.5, 22.6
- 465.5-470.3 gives 1.20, 20.36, 21.6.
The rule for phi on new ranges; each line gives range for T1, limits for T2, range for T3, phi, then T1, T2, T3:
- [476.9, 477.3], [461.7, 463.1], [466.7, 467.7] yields 1481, 504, 508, 468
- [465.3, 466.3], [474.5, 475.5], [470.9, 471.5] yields 1493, 499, 506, 488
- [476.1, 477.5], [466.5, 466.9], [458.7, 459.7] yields 1384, 491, 425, 469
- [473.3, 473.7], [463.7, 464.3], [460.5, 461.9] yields 1476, 475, 482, 519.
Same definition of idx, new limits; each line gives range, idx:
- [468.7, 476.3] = 22.0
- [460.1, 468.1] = 22.1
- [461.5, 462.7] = 22.3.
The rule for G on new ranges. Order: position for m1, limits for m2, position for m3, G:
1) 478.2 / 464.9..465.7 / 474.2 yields 67.6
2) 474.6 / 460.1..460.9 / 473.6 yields 67.2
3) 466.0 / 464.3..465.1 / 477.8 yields 67.6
